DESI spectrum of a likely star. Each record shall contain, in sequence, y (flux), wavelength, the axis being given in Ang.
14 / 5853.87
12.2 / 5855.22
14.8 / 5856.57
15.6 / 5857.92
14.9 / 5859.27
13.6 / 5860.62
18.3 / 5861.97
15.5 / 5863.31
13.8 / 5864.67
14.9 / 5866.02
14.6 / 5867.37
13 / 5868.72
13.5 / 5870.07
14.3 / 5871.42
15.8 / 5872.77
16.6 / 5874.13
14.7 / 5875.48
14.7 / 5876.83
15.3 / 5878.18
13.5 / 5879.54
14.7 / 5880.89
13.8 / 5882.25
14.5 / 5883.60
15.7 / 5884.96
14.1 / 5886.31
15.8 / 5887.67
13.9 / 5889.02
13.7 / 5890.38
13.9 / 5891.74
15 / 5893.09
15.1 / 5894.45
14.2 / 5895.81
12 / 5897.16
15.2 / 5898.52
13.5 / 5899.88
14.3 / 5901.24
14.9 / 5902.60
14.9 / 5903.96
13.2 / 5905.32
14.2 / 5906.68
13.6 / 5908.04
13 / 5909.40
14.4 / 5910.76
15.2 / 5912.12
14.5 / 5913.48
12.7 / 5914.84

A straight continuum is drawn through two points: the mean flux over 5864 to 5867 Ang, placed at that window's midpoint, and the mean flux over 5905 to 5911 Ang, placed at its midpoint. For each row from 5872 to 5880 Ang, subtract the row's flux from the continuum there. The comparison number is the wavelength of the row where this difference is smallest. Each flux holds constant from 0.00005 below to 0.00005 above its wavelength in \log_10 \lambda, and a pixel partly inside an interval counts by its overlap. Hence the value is 5874.13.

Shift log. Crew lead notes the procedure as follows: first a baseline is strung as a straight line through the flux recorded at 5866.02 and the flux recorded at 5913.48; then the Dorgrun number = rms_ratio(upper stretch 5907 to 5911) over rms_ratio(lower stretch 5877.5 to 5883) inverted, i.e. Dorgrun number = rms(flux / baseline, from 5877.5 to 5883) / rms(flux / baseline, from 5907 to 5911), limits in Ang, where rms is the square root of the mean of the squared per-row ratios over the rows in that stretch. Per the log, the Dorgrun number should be 1.03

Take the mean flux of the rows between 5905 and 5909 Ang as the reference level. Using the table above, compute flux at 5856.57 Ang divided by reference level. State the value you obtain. 1.08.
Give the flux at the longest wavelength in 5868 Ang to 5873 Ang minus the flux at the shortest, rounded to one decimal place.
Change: 2.8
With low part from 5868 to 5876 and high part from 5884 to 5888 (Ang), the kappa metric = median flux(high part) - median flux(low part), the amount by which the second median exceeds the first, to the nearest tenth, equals 1.2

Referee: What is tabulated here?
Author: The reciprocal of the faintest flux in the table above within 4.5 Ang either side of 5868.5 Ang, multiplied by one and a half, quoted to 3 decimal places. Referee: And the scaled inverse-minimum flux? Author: 0.115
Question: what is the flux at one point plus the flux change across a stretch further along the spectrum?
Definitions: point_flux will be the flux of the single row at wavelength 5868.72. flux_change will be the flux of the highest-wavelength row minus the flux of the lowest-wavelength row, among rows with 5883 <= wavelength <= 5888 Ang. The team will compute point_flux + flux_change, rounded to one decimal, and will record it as 14.3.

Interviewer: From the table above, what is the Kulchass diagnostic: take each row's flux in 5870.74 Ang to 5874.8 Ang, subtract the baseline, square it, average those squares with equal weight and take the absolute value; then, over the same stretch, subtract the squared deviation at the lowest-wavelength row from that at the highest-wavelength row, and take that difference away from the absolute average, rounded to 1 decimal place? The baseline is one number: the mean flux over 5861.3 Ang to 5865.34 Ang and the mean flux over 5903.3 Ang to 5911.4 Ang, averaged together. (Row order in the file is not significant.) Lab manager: -1.3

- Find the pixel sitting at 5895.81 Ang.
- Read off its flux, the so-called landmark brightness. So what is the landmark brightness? 14.2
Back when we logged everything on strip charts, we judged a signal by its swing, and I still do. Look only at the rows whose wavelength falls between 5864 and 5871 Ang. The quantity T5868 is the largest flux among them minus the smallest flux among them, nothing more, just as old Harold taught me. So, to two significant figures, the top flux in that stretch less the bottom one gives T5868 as 1.9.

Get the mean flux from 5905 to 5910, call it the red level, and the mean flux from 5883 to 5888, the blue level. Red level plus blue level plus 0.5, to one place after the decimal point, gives 29.0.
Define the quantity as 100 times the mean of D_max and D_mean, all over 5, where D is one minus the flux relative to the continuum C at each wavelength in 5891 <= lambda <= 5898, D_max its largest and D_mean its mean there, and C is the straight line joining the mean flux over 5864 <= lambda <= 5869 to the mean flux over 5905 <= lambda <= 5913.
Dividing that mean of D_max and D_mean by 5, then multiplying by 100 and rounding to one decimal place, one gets 1.4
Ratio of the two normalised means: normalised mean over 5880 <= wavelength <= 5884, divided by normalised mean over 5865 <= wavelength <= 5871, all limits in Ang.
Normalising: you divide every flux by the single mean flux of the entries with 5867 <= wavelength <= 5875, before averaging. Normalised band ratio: 1.02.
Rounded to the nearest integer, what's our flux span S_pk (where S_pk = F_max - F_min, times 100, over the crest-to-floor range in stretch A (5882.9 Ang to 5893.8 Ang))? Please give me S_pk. 210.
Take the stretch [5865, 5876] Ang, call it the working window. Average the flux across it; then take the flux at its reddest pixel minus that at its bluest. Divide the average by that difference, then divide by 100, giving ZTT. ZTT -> -0.7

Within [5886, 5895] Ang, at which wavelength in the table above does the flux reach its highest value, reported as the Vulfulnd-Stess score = 5887.67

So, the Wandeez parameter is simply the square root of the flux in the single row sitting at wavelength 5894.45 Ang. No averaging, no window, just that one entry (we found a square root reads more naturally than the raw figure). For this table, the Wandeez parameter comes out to 3.89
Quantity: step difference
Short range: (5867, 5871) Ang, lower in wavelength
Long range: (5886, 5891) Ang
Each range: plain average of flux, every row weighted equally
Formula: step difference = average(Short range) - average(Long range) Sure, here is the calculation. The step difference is -0.7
